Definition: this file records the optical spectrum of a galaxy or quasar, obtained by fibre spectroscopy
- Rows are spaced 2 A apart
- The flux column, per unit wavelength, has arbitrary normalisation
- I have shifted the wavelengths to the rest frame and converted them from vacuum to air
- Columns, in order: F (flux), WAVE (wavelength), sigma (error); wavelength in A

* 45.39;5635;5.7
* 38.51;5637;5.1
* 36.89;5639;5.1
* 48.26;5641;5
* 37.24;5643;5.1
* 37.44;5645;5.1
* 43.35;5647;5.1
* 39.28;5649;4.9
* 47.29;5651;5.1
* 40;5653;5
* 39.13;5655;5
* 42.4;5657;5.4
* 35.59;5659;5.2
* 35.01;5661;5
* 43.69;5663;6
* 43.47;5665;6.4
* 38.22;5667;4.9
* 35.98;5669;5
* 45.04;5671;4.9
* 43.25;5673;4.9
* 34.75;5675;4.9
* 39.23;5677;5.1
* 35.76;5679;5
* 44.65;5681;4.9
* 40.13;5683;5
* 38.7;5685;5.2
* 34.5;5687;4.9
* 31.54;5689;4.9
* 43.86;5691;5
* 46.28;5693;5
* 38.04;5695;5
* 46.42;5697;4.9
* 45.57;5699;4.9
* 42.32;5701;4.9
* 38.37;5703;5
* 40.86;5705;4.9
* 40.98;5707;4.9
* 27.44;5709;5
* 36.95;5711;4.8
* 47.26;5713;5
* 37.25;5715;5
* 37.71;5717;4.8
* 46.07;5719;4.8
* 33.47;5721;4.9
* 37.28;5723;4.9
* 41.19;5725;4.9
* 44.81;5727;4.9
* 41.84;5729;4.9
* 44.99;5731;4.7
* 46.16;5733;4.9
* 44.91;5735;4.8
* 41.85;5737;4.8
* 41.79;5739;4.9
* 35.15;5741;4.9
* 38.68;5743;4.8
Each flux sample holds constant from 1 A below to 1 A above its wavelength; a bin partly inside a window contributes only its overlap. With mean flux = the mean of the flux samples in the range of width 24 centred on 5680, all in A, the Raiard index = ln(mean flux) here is 3.66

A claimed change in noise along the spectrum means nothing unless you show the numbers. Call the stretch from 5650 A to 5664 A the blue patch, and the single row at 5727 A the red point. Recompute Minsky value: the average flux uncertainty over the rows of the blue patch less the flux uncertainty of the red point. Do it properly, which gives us 0.34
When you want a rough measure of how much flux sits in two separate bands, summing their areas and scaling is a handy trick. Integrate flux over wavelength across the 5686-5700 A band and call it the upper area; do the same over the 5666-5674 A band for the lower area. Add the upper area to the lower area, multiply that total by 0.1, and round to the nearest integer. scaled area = 90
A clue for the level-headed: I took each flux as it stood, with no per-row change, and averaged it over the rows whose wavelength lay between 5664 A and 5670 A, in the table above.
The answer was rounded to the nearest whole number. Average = 39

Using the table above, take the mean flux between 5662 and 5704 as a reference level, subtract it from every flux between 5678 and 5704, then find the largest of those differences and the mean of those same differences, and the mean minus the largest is -5.9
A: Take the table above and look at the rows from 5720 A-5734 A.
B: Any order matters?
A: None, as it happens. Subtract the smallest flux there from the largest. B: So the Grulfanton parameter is 12.7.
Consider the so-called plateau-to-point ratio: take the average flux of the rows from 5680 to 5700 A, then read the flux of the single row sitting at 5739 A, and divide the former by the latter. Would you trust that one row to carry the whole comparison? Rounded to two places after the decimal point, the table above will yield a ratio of 0.98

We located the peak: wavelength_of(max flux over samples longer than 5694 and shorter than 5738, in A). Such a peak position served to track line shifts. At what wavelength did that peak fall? 5713 A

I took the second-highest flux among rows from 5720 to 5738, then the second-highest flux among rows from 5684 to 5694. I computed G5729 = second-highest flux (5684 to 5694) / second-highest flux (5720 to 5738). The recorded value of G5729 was 0.97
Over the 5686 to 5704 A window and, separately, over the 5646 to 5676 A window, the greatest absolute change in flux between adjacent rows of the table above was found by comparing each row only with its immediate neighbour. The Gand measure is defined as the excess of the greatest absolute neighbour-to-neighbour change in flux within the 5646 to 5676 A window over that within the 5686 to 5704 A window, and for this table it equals -3.3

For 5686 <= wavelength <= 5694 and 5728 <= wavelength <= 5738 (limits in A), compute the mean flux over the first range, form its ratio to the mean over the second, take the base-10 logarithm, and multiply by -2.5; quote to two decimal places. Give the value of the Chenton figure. 0.13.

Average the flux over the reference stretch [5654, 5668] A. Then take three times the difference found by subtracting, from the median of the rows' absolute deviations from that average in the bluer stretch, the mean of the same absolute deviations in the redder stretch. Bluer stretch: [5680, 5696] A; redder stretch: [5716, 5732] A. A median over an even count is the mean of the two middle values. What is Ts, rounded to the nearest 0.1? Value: 2.2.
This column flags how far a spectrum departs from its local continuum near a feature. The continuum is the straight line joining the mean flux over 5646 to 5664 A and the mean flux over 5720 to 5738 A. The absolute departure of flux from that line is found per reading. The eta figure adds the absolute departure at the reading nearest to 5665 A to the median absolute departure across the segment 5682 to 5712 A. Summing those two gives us 5.9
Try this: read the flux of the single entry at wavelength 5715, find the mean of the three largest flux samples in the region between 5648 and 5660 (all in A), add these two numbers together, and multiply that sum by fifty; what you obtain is 4024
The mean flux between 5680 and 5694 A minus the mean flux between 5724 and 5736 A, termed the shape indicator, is -4.0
